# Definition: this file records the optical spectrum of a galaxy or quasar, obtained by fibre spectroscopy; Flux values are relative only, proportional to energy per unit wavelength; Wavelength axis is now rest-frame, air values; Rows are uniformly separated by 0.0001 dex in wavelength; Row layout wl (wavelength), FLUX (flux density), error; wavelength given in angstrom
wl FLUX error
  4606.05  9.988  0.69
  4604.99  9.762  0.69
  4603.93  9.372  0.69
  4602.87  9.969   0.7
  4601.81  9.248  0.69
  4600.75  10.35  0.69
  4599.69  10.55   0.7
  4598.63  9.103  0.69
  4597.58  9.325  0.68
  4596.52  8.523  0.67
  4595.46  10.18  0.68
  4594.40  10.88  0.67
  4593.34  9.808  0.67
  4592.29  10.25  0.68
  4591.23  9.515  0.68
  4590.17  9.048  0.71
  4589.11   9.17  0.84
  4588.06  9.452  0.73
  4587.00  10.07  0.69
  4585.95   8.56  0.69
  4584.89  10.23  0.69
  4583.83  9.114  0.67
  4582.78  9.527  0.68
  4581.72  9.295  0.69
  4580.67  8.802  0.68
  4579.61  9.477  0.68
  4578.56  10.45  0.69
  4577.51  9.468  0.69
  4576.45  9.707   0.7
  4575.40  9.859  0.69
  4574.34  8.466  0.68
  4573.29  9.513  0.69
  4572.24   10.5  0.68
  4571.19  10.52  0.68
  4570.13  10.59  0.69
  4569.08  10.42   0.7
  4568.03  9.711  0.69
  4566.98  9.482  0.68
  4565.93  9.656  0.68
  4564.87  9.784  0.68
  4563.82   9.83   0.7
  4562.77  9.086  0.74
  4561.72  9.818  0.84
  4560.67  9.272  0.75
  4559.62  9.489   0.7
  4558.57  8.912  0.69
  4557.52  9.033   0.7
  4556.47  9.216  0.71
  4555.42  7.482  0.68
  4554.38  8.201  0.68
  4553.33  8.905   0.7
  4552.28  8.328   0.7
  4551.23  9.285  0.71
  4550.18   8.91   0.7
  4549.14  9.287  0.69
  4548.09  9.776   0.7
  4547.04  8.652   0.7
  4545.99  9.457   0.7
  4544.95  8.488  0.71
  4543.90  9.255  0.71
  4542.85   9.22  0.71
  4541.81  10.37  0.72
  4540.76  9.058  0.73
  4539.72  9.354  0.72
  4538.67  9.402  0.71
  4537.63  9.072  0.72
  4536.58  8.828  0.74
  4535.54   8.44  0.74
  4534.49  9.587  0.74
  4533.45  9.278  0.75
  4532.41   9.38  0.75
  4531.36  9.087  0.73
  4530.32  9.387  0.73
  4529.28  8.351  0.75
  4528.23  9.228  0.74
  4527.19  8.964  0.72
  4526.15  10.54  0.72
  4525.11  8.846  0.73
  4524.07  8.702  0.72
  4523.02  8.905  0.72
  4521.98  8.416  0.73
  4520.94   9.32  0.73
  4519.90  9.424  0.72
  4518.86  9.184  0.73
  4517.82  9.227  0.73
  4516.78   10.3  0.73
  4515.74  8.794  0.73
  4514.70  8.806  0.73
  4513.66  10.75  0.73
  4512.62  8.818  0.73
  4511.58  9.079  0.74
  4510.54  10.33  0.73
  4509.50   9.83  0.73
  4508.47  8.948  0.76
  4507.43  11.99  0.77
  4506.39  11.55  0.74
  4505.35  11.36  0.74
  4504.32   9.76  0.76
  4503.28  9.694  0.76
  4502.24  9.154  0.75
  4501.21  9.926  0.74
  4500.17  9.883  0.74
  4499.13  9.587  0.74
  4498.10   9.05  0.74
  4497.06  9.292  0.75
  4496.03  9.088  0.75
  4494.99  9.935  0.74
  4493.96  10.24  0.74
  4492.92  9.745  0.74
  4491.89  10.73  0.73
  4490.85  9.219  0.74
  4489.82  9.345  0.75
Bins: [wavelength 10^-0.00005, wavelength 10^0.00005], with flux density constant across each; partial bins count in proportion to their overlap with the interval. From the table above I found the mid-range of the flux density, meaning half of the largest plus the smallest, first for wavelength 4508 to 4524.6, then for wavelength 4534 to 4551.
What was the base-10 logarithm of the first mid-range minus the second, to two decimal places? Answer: -0.75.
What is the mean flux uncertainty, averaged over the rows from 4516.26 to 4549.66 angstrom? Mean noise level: 0.724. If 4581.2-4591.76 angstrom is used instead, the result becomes 0.707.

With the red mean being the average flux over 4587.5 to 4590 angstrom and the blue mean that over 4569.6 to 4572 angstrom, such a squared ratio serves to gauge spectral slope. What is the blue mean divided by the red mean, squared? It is 1.29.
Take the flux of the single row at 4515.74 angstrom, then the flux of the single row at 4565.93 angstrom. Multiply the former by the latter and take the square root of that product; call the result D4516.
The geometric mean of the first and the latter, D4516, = 9.21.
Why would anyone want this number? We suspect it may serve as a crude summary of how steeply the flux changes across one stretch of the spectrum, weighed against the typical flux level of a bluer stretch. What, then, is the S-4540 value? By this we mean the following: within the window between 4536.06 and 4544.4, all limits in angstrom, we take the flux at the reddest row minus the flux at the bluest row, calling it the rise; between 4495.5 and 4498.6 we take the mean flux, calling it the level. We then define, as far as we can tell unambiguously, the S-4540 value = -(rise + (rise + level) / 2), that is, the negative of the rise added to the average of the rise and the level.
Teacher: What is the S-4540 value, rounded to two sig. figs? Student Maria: -5.2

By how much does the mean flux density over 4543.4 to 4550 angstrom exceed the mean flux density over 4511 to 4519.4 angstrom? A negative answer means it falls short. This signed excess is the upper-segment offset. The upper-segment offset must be -0.2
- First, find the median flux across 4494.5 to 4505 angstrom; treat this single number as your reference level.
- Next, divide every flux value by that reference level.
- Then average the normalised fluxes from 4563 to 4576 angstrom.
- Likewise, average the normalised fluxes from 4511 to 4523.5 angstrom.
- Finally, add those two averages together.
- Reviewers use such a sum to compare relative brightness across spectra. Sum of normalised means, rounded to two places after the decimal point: 1.98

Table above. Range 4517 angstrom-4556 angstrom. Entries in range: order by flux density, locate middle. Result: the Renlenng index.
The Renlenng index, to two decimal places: 9.18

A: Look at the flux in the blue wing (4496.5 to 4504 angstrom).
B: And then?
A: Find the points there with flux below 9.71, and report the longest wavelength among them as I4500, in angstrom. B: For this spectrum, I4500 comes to 4503.28 angstrom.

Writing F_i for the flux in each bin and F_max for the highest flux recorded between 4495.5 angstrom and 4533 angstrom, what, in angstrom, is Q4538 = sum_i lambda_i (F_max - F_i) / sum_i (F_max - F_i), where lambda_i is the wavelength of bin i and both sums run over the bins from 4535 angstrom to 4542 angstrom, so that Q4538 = 4538.3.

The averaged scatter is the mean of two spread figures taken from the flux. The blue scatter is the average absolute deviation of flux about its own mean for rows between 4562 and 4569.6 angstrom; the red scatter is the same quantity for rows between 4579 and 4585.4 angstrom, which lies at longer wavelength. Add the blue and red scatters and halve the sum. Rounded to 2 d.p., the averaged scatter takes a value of 0.30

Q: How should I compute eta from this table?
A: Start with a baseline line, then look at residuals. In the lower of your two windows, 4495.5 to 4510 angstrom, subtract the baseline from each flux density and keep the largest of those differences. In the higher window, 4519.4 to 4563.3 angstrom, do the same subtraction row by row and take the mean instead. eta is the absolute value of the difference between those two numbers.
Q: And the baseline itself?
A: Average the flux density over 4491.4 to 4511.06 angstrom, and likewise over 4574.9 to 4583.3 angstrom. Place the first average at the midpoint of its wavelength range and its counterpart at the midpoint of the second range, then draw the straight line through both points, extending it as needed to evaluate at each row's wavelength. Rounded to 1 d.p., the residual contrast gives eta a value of 2.7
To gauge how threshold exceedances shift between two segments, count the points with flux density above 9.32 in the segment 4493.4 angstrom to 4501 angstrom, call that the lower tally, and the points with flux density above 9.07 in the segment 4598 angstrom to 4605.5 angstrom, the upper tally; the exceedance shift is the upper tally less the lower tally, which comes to 3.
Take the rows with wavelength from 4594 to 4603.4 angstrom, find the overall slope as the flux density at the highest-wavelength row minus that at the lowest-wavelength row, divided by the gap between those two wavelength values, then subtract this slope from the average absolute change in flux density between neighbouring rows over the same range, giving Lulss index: 1.0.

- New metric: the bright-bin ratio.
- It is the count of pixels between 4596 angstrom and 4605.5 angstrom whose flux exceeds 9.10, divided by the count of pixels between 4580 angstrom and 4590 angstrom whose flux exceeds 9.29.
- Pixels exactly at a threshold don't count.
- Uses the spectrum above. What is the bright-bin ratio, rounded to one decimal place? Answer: 1.6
